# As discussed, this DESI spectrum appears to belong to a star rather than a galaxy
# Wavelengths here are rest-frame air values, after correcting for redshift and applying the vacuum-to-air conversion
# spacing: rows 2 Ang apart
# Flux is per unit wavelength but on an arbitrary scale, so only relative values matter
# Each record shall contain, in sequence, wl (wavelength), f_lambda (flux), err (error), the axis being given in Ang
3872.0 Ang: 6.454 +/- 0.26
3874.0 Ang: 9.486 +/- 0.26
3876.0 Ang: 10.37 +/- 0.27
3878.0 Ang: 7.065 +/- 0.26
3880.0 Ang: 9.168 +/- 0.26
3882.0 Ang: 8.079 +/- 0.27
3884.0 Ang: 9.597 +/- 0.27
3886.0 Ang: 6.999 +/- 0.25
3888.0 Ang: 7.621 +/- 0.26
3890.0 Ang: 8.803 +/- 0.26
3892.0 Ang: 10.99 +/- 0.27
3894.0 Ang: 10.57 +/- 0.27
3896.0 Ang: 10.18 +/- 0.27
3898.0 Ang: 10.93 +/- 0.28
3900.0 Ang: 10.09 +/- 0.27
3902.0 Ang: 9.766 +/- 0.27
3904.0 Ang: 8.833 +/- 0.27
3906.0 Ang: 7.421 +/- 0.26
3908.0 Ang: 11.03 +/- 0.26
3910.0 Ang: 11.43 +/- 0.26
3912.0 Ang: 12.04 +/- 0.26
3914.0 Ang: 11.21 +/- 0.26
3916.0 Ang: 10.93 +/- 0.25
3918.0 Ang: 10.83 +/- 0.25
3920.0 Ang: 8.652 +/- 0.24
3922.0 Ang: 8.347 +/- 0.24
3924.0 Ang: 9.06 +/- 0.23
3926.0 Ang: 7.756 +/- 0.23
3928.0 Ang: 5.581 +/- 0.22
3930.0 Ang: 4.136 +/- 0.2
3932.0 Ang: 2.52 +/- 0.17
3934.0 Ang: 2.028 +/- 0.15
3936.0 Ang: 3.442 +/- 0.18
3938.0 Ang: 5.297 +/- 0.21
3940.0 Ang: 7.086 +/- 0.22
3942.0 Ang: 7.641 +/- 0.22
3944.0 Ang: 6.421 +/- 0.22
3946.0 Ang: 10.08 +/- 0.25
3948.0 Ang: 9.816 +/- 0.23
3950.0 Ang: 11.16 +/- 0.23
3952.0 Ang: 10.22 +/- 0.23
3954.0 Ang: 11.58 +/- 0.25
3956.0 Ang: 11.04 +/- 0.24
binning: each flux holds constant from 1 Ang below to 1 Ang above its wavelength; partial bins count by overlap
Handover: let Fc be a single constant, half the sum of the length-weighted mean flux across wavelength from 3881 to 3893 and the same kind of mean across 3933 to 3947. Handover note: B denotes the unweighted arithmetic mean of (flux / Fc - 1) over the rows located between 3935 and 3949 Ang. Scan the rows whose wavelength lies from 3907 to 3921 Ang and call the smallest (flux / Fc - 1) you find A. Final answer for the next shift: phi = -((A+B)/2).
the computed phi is -0.07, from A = 0.18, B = -0.03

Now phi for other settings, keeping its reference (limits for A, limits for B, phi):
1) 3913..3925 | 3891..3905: -0.26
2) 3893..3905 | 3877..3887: -0.16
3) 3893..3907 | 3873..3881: -0.12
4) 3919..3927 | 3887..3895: -0.18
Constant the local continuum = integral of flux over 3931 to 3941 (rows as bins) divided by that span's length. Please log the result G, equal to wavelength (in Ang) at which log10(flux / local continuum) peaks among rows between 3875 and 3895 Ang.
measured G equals 3892.0 Ang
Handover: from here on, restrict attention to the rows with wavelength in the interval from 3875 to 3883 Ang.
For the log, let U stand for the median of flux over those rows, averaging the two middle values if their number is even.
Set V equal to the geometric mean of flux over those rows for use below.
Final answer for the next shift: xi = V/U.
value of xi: 1.00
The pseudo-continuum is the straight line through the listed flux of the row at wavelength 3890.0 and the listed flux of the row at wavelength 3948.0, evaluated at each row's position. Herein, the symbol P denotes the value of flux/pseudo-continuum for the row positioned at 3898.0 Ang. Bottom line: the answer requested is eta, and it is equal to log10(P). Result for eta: 0.09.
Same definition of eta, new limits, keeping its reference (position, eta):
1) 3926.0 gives -0.08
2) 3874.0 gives 0.05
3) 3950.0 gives 0.05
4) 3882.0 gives -0.03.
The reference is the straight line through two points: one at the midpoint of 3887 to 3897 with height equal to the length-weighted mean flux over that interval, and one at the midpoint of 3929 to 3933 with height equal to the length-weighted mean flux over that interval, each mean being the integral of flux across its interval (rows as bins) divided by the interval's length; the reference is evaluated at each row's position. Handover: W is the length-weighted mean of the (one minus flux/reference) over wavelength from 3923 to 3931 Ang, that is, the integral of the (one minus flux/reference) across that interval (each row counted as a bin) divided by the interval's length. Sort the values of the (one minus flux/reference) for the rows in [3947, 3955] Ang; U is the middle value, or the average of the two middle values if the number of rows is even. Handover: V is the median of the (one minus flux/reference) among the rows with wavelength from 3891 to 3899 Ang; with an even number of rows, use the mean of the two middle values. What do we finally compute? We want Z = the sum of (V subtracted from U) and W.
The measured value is 7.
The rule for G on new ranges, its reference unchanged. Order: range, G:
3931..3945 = 3942.0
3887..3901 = 3892.0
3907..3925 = 3912.0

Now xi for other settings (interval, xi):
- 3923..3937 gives 1.05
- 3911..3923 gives 0.94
